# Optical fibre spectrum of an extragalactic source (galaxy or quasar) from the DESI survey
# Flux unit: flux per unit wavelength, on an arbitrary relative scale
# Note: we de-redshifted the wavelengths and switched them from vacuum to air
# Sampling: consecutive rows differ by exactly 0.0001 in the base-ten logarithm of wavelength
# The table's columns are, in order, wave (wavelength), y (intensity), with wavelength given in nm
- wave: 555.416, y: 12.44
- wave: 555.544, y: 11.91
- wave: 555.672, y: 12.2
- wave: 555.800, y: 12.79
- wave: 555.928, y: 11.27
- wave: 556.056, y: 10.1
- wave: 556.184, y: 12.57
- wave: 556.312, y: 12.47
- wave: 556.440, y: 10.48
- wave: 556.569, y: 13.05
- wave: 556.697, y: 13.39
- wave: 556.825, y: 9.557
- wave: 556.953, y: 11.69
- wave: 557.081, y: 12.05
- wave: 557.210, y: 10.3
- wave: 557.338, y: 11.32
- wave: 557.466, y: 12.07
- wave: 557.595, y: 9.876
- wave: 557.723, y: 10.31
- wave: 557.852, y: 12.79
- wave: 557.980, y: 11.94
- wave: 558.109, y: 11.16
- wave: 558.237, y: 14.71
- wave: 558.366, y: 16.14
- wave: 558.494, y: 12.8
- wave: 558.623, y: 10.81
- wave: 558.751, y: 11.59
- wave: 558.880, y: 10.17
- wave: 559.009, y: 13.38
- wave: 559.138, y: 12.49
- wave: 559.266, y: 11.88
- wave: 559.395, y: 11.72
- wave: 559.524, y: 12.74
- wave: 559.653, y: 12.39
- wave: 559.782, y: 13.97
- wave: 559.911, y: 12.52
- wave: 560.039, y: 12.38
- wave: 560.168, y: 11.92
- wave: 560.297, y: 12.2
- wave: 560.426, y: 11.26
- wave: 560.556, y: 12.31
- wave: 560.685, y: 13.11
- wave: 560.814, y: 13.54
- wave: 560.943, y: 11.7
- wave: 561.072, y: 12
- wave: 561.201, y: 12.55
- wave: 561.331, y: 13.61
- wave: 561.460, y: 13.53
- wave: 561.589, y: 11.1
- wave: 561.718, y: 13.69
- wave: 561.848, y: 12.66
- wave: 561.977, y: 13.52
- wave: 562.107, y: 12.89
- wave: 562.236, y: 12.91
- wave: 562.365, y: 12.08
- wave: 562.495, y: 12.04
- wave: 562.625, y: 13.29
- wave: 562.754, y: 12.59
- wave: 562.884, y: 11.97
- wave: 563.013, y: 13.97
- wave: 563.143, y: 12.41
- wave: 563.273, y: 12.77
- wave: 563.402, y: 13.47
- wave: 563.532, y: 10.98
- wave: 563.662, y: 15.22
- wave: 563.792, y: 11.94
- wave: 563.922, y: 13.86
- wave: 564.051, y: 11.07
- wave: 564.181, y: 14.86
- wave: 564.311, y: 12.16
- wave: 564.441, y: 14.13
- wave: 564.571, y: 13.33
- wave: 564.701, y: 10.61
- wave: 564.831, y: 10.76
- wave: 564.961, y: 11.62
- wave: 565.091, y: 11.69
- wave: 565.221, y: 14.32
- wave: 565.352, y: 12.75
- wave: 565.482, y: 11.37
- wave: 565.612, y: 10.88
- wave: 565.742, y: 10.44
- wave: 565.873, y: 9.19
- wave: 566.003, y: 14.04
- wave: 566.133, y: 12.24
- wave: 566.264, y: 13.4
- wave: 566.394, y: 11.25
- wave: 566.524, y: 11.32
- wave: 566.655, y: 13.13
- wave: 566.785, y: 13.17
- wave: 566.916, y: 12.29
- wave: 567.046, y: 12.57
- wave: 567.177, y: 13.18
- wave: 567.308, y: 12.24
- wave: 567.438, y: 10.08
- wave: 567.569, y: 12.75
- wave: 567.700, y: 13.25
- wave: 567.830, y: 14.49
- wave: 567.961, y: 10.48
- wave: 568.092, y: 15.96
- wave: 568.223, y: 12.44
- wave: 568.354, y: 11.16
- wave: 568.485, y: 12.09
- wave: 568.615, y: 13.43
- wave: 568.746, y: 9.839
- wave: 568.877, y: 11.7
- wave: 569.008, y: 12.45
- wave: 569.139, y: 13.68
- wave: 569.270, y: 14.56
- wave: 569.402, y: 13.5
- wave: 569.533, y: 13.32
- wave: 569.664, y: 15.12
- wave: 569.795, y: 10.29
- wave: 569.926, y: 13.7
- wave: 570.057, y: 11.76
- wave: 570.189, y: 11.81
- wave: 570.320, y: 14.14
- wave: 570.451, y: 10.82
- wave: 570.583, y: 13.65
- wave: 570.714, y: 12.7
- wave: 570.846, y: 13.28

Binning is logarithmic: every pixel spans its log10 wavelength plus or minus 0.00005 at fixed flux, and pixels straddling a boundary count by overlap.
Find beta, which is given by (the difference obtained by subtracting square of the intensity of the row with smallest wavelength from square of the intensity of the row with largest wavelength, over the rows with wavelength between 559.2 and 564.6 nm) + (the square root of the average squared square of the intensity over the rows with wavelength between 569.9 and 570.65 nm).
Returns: 201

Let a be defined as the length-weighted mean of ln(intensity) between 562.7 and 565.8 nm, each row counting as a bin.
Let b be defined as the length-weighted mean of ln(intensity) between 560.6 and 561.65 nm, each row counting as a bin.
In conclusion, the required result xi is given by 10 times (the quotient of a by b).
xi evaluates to 9.93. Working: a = 2.52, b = 2.54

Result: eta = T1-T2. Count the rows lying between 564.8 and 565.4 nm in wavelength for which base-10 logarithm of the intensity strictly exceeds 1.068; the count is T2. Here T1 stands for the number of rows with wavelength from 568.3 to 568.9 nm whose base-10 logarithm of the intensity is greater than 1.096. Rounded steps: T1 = 1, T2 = 2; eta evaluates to -1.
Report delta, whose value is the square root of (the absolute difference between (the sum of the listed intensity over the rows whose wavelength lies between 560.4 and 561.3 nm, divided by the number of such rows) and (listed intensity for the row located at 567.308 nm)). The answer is 0.34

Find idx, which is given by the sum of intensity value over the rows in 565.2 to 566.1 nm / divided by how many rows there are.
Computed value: 11.9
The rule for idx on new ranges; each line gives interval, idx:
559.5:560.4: 12.6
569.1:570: 13.5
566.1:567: 12.4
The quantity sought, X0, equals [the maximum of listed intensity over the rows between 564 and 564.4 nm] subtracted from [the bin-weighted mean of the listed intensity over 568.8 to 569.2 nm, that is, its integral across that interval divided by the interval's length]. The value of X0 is -2.3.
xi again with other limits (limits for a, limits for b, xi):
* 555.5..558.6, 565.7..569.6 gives 9.83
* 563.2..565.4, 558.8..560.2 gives 10.10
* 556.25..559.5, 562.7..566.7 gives 9.85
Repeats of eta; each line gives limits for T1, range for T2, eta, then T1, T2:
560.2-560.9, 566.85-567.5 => -2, 2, 4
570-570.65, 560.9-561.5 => -3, 2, 5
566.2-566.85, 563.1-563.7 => -1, 3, 4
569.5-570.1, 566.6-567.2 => -2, 3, 5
